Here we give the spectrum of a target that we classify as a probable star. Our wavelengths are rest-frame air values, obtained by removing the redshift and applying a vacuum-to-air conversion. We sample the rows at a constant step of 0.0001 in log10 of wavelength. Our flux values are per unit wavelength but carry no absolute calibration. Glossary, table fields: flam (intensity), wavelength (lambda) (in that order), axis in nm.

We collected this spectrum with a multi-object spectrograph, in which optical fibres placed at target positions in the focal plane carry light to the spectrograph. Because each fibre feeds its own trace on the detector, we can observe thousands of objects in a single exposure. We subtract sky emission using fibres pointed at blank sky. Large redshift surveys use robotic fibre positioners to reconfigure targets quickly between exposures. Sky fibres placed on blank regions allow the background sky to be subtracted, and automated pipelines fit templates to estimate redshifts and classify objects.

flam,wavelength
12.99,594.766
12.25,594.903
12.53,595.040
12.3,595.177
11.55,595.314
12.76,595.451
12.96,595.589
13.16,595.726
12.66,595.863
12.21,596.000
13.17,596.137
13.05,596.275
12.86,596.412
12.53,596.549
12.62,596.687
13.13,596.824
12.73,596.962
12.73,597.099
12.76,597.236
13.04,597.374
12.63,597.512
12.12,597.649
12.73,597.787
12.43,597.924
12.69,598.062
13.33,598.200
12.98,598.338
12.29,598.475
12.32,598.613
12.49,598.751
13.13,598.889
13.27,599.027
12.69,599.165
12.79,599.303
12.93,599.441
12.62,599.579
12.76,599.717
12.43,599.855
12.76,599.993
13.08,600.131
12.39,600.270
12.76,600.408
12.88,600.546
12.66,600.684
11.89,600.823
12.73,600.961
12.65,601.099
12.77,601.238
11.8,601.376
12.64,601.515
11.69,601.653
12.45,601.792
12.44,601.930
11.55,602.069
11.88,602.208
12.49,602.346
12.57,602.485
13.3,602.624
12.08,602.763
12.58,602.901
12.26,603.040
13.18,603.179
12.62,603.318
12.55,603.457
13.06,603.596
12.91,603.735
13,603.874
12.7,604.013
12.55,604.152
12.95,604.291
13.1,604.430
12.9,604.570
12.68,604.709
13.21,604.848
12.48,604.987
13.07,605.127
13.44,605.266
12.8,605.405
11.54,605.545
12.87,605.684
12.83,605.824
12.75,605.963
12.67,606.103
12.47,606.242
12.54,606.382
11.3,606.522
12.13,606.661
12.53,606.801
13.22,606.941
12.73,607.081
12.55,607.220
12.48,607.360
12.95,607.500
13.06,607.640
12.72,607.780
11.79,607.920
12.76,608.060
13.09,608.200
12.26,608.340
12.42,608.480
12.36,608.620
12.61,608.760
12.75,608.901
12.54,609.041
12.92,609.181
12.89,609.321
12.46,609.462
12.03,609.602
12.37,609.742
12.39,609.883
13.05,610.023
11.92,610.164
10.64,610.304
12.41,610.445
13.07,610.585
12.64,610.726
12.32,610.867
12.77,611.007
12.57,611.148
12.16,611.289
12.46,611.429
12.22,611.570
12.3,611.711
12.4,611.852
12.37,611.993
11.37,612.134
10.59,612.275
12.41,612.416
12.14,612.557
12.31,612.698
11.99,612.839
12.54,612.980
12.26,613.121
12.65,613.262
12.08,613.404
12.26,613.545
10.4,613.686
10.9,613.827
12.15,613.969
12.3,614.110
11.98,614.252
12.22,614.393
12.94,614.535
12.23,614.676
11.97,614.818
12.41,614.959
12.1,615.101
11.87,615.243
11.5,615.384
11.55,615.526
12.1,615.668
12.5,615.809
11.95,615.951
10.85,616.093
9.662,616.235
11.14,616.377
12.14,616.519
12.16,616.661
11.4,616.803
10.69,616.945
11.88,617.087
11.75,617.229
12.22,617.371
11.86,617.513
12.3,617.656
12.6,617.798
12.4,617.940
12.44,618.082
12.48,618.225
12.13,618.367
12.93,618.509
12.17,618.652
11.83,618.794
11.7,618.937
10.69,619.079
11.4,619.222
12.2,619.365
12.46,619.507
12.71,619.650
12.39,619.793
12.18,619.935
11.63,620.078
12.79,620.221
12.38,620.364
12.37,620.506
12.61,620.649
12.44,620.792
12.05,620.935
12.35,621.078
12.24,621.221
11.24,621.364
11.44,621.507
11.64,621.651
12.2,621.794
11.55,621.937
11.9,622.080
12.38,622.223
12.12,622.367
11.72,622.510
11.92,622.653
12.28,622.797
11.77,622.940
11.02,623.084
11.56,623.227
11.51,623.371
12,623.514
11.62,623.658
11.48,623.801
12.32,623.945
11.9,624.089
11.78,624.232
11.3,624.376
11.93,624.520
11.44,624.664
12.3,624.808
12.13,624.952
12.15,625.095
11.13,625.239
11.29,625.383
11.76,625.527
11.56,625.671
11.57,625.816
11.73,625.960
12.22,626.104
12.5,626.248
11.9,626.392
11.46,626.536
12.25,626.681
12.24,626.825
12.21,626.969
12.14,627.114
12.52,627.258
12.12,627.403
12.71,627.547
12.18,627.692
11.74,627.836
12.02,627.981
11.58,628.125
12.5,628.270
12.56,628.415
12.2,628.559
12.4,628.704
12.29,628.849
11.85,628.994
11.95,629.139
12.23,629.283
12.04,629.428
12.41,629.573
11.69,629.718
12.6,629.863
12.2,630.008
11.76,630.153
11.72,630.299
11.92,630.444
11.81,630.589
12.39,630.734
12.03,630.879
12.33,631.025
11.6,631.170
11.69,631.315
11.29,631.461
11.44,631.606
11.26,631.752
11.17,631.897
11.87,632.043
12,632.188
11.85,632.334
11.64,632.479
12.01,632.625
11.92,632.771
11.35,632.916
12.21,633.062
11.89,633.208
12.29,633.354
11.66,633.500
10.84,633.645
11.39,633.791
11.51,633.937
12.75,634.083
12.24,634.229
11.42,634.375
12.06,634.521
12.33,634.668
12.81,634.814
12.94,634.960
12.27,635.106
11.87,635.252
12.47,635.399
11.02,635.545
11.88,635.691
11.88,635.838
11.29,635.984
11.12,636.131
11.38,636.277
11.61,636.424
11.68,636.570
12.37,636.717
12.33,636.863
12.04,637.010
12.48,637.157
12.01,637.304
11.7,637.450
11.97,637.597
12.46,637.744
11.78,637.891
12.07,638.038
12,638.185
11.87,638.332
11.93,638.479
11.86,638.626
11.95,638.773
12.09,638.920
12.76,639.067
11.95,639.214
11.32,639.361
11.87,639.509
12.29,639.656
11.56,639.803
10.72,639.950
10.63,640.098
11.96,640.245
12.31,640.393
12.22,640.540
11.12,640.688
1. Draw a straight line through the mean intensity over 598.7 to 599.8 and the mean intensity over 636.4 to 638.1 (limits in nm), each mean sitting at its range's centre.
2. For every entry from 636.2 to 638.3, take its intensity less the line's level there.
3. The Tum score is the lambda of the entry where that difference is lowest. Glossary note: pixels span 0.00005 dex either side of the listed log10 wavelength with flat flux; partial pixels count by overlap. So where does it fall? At 636.277 nm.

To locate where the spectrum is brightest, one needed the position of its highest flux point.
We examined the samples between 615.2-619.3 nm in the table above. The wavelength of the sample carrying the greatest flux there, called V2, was 618.509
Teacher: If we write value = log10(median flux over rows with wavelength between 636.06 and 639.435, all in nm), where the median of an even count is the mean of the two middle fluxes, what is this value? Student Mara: 1.077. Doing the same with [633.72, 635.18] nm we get 1.088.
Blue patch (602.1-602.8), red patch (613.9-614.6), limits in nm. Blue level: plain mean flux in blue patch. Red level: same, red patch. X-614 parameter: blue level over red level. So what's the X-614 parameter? 1.01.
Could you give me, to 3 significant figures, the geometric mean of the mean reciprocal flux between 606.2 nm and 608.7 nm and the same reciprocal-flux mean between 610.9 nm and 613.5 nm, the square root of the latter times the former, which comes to 0.0810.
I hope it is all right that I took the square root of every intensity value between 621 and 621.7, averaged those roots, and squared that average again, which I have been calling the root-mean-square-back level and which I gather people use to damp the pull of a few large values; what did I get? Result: 11.8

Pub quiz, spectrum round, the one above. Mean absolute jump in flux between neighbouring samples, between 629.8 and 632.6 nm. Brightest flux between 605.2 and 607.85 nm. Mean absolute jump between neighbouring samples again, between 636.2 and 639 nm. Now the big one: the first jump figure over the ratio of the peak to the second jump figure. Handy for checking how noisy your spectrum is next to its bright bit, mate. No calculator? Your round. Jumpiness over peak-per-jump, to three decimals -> 0.006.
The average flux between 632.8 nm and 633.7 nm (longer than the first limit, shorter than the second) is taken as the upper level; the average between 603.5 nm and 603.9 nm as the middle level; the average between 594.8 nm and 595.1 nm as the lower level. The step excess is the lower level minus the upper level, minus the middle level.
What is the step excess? -12.3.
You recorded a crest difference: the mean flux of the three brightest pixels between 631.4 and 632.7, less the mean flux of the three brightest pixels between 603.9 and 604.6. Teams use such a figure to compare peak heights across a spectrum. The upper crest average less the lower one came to -1.0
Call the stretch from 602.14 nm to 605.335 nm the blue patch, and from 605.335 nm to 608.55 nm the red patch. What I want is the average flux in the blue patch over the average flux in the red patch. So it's 1.02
